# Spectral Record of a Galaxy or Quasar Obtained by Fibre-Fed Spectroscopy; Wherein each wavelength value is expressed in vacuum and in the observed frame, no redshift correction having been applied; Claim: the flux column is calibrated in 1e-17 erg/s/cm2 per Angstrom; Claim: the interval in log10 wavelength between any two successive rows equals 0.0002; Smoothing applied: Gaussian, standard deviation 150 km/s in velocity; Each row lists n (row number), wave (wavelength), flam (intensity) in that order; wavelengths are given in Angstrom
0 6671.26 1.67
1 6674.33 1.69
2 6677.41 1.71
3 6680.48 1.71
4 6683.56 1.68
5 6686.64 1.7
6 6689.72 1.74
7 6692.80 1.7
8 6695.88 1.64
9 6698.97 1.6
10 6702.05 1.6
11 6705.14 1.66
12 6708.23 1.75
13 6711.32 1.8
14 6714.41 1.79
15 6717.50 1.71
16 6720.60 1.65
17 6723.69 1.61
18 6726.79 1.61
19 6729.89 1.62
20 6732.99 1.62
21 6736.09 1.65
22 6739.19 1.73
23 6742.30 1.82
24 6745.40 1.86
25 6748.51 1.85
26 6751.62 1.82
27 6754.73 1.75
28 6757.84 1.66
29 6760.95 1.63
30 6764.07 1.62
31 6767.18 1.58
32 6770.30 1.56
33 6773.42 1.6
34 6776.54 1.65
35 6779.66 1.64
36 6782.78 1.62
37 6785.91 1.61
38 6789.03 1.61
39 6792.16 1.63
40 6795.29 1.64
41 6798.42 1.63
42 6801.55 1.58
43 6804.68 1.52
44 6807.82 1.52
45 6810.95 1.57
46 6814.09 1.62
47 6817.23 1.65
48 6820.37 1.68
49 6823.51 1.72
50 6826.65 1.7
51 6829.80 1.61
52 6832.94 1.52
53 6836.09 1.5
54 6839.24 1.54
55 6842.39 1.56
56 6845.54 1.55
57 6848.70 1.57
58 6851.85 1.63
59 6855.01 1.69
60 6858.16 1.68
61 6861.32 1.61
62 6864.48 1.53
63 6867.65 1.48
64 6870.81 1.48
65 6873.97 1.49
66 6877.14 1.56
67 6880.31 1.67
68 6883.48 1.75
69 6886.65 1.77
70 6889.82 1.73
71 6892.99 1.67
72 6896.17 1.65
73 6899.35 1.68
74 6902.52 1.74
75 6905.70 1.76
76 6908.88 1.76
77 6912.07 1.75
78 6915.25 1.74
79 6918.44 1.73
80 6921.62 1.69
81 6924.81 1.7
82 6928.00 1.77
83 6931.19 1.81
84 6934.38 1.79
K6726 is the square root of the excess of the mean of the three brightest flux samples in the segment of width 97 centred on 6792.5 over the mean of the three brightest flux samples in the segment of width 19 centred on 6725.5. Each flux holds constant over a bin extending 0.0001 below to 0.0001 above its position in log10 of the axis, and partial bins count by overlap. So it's 0.43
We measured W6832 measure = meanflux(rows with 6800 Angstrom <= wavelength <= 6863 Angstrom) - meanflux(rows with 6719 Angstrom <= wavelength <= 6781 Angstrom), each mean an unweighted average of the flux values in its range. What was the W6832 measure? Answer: -0.08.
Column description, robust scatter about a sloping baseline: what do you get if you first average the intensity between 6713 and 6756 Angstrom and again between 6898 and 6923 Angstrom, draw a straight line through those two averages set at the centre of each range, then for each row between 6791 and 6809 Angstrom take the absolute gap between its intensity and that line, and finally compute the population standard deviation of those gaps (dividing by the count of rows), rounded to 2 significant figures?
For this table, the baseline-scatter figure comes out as 0.051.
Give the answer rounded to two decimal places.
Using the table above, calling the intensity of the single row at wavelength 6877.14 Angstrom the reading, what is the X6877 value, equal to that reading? 1.56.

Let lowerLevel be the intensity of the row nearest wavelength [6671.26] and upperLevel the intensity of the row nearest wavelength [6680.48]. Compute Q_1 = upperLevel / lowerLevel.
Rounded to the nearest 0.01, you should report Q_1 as 1.02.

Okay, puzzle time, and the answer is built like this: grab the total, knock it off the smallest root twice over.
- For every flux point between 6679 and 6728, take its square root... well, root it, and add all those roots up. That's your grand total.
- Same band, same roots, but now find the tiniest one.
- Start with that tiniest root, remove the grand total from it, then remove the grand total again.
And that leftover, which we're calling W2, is -40.3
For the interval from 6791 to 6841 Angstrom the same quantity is -39.3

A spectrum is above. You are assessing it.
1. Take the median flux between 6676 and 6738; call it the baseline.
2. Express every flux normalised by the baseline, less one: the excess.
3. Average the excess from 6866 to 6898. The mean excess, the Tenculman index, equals -0.027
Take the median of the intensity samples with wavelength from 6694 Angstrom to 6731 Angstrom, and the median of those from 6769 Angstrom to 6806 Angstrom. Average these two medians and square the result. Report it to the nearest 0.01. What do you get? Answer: 2.66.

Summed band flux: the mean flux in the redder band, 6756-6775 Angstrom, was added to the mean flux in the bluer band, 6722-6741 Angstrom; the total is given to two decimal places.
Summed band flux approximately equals 3.25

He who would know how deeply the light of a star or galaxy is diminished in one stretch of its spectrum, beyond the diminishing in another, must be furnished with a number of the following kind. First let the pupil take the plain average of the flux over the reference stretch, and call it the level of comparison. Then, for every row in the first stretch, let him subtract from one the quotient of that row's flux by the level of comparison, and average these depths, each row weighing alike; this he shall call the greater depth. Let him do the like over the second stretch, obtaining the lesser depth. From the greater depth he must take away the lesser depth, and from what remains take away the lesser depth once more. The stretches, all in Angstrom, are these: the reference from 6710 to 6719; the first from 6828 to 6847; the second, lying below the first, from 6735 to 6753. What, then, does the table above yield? 0.15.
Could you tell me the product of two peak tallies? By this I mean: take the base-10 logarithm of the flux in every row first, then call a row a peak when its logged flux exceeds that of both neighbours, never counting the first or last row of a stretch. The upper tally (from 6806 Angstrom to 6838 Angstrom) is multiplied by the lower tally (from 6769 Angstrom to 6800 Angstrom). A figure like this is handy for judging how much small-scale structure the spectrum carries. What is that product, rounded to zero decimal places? 2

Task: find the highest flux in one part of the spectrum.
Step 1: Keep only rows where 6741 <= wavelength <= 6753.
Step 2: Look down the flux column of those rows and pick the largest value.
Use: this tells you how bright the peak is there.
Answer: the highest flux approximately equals 1.86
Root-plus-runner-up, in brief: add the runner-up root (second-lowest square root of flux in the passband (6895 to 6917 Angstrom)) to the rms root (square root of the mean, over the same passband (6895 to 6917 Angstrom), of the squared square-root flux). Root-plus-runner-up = 2.61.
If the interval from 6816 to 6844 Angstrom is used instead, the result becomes 2.50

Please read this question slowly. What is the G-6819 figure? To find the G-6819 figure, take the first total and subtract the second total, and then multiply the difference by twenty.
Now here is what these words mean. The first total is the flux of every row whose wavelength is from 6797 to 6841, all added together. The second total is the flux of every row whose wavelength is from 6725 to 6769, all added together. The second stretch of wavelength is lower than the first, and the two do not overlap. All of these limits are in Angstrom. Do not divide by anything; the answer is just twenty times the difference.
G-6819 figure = -29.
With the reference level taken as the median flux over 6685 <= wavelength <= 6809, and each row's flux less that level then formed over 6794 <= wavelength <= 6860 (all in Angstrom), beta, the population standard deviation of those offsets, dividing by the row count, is 0.07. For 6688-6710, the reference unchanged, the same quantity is 0.06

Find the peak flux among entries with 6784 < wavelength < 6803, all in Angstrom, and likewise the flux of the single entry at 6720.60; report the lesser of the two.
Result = 1.64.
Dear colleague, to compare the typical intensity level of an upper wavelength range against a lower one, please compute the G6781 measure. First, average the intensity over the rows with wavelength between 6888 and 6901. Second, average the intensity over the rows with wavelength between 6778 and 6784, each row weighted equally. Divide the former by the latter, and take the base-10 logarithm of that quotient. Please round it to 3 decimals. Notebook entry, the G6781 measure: 0.014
